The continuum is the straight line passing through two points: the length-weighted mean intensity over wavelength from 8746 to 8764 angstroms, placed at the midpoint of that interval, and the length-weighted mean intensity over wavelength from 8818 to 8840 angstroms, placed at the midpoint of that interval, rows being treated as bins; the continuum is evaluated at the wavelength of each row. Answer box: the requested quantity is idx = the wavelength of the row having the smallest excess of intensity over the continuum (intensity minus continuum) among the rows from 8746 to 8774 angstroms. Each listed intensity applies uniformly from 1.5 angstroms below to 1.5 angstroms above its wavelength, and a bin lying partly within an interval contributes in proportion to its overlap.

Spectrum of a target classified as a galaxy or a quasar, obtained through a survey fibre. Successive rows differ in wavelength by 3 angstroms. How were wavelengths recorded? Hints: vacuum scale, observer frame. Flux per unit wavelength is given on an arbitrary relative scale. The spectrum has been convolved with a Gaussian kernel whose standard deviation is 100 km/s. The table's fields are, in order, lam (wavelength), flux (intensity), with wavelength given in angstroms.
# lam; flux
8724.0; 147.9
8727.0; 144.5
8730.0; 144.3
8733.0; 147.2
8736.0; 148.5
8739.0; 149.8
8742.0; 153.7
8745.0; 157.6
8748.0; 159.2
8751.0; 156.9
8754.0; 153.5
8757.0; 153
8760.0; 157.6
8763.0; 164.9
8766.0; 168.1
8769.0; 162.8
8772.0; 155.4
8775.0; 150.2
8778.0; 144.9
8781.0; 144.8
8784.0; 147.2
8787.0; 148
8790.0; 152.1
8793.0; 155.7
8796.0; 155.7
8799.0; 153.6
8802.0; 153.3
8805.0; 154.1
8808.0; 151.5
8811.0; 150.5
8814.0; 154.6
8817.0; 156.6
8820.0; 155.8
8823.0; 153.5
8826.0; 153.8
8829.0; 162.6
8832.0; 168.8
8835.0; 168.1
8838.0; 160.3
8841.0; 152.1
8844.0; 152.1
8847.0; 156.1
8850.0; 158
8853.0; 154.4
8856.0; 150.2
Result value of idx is 8757.0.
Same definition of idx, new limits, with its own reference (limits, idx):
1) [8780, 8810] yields 8781.0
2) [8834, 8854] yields 8844.0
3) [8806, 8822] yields 8811.0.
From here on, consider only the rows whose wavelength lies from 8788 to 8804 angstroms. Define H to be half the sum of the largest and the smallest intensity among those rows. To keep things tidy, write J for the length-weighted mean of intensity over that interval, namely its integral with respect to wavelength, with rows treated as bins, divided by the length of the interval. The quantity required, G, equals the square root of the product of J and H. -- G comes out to 154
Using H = 154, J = 154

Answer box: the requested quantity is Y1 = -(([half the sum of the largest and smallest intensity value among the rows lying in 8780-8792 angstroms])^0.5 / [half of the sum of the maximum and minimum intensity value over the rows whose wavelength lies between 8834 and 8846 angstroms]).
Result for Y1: -0.0761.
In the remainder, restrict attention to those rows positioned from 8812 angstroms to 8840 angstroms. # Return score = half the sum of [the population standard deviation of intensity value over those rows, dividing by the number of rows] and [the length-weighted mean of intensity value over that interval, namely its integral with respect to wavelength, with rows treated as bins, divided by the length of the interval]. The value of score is 82.3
